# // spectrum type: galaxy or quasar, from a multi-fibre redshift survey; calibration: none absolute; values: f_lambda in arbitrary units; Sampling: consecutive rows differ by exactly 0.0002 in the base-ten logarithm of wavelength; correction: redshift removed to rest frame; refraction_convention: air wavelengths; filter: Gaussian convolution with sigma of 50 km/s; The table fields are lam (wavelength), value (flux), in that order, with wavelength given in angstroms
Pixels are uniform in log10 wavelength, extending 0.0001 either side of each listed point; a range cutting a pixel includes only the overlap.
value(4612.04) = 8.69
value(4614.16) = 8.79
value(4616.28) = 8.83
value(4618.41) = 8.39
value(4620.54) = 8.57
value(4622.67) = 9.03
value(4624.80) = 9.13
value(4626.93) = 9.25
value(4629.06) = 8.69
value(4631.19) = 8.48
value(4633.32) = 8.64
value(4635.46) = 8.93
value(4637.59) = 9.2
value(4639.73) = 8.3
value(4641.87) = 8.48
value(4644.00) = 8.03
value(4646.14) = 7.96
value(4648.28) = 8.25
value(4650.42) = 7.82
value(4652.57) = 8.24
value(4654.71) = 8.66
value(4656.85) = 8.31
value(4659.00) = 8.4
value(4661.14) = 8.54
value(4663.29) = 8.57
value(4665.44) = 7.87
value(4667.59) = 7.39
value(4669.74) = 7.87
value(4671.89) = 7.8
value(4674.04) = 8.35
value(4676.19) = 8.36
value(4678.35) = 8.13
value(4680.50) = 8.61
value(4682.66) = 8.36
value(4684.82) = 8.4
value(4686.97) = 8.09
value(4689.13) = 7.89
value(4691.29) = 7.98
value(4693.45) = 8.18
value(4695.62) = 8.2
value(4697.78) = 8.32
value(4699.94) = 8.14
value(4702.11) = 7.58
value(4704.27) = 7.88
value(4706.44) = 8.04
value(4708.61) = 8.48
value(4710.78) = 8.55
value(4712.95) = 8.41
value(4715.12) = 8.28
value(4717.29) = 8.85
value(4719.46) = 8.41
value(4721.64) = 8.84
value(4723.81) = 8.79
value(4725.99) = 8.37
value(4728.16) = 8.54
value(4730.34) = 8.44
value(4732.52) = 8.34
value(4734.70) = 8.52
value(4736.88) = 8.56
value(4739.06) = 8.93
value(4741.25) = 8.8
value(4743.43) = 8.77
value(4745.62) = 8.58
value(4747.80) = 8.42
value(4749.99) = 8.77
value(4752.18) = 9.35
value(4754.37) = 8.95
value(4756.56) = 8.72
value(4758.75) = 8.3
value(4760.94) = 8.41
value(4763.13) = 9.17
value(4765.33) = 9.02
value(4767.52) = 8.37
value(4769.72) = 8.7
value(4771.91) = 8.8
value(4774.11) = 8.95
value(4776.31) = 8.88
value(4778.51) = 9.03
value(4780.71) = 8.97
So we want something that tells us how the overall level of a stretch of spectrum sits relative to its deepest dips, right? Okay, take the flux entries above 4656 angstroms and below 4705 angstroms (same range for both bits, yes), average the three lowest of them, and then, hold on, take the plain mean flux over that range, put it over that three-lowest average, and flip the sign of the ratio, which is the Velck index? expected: -1.07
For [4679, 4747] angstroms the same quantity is -1.08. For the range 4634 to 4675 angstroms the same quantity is -1.08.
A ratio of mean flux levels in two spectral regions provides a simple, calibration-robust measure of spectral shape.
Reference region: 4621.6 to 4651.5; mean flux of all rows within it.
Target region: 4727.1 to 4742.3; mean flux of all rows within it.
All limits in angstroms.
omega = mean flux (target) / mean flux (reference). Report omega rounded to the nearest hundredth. 1.00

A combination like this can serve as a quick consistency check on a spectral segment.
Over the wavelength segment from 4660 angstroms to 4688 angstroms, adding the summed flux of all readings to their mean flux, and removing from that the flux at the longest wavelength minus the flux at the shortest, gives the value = 115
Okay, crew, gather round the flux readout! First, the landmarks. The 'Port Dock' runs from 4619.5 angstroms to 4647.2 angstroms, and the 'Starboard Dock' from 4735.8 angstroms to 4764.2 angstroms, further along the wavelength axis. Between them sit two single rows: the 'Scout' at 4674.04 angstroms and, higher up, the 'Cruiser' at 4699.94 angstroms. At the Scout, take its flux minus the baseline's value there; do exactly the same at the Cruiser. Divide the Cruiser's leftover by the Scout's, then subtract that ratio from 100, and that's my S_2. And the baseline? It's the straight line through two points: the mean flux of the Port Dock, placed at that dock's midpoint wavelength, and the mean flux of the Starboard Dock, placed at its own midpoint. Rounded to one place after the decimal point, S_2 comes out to 98.3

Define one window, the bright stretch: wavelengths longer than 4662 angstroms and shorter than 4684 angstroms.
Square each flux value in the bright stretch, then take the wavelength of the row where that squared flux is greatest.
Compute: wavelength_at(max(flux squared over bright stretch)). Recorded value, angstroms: 4680.50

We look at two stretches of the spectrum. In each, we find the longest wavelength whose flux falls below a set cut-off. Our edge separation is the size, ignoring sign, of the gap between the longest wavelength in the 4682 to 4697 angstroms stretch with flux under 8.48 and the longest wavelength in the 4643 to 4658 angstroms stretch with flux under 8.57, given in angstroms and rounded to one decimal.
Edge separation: 38.8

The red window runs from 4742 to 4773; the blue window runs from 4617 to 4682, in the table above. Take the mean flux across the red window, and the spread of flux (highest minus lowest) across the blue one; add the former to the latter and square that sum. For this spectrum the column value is 112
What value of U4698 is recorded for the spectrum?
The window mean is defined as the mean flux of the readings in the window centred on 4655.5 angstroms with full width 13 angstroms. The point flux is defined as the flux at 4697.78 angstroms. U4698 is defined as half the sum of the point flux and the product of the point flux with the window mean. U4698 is 38.8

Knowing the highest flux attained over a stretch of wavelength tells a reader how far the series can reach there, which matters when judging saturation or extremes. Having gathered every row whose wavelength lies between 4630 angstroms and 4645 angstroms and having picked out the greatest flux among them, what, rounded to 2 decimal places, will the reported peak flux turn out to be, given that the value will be 9.20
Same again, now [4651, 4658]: 8.66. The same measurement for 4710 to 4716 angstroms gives 8.55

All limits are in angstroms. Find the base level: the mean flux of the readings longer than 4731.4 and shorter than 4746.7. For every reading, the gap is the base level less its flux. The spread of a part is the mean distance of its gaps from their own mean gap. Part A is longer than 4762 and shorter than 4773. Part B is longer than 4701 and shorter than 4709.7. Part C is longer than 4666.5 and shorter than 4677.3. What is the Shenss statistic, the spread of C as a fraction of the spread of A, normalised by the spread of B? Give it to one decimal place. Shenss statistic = 5.3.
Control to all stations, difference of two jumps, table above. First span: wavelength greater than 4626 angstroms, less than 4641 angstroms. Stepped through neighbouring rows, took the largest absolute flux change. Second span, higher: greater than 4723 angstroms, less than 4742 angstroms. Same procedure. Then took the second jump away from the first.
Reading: 0.48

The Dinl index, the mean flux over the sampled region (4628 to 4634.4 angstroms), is 8.6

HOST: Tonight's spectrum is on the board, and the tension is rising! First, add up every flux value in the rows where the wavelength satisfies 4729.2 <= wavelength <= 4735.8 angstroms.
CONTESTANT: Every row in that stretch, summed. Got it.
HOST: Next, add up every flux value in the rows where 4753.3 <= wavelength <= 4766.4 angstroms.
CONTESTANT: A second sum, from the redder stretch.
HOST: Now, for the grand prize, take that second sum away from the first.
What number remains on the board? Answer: -27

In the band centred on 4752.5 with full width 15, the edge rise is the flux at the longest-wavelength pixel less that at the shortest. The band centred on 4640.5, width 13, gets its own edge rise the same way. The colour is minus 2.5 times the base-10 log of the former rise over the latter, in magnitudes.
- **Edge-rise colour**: 1.3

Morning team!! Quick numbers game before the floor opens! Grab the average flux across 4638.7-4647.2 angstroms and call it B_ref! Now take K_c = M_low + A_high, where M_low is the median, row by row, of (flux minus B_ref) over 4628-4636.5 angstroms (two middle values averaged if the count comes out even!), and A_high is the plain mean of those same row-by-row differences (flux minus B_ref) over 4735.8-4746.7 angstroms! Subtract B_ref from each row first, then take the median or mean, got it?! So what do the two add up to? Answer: 1.0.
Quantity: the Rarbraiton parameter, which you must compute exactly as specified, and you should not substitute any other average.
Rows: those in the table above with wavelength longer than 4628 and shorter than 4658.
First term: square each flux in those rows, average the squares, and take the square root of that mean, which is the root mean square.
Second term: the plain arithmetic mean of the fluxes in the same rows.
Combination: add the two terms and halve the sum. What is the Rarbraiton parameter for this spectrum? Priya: 8.43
